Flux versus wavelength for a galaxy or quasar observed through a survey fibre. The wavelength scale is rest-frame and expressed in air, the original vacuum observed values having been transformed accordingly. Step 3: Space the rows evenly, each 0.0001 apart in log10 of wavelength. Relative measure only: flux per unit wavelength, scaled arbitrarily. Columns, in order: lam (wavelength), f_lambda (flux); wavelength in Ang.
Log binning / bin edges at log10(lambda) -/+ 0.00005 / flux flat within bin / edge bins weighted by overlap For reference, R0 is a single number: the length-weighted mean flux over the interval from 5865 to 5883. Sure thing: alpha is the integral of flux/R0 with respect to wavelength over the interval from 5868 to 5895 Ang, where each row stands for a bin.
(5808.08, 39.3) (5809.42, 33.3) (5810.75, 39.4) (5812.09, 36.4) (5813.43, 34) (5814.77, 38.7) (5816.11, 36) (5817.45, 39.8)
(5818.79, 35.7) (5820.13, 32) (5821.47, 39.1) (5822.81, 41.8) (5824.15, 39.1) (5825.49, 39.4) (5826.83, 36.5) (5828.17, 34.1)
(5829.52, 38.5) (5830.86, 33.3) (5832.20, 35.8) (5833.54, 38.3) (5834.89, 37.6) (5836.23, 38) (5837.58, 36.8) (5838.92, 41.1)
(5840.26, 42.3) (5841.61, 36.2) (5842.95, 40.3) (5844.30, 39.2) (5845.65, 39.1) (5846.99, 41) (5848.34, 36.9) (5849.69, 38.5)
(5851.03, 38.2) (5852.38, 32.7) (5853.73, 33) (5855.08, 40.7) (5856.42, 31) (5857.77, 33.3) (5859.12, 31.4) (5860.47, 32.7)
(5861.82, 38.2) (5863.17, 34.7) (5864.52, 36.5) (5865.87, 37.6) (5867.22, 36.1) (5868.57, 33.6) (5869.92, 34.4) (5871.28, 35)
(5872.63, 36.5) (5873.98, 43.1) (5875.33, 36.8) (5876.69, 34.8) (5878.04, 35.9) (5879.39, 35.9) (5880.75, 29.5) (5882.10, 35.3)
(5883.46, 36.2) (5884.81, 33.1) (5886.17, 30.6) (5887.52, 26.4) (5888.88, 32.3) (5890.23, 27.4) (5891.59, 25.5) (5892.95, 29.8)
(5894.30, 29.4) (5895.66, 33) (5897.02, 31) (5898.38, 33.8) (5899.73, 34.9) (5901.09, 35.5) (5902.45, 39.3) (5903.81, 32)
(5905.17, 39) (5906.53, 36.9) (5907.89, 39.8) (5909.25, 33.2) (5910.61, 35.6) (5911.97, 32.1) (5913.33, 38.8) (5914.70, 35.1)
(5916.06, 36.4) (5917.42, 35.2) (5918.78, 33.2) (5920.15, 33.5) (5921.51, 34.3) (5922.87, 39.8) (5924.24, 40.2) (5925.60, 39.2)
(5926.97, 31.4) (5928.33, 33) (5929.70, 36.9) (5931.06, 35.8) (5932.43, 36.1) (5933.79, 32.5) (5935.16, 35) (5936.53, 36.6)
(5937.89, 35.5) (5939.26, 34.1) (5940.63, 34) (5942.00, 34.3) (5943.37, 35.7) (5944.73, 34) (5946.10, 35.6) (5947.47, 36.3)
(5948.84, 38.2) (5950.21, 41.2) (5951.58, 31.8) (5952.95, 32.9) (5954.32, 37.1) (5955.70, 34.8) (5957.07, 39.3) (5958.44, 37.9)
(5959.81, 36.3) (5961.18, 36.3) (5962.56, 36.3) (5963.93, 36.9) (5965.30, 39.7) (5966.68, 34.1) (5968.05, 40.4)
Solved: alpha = 25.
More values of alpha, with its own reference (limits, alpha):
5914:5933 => 19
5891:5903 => 11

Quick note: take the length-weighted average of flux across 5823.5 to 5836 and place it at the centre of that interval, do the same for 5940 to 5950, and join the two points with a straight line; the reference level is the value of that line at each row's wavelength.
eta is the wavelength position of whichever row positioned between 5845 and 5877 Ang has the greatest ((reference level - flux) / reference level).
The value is 5856.42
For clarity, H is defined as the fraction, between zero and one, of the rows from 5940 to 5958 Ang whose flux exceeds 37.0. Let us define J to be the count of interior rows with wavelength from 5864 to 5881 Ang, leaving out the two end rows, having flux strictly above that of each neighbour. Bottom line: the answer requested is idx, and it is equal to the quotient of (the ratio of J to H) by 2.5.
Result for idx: 2.6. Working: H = 0.31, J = 2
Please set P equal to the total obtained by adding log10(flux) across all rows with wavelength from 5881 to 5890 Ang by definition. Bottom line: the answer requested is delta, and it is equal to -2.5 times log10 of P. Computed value -2.4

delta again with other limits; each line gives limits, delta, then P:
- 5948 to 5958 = -2.6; 11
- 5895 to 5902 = -2.2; 8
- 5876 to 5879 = -1.2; 3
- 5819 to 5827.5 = -2.4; 9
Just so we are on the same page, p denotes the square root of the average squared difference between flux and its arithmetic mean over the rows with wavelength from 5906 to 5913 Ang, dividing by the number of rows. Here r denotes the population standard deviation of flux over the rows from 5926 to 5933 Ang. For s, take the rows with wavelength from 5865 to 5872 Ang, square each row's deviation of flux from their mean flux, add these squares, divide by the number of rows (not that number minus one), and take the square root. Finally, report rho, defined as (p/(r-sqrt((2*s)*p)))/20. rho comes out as -0.20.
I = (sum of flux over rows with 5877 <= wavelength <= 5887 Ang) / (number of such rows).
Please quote 34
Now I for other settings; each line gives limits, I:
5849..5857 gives 36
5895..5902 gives 34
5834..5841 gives 39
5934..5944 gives 35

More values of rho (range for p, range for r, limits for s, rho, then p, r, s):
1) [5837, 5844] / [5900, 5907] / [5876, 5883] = -0.16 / 2.41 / 2.66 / 2.43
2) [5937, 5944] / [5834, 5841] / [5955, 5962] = 0.06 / 0.73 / 2.14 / 1.54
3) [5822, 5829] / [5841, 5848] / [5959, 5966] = -0.13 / 2.64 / 1.64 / 1.32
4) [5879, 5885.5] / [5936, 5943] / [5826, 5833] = -0.06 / 2.50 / 1.01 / 1.83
